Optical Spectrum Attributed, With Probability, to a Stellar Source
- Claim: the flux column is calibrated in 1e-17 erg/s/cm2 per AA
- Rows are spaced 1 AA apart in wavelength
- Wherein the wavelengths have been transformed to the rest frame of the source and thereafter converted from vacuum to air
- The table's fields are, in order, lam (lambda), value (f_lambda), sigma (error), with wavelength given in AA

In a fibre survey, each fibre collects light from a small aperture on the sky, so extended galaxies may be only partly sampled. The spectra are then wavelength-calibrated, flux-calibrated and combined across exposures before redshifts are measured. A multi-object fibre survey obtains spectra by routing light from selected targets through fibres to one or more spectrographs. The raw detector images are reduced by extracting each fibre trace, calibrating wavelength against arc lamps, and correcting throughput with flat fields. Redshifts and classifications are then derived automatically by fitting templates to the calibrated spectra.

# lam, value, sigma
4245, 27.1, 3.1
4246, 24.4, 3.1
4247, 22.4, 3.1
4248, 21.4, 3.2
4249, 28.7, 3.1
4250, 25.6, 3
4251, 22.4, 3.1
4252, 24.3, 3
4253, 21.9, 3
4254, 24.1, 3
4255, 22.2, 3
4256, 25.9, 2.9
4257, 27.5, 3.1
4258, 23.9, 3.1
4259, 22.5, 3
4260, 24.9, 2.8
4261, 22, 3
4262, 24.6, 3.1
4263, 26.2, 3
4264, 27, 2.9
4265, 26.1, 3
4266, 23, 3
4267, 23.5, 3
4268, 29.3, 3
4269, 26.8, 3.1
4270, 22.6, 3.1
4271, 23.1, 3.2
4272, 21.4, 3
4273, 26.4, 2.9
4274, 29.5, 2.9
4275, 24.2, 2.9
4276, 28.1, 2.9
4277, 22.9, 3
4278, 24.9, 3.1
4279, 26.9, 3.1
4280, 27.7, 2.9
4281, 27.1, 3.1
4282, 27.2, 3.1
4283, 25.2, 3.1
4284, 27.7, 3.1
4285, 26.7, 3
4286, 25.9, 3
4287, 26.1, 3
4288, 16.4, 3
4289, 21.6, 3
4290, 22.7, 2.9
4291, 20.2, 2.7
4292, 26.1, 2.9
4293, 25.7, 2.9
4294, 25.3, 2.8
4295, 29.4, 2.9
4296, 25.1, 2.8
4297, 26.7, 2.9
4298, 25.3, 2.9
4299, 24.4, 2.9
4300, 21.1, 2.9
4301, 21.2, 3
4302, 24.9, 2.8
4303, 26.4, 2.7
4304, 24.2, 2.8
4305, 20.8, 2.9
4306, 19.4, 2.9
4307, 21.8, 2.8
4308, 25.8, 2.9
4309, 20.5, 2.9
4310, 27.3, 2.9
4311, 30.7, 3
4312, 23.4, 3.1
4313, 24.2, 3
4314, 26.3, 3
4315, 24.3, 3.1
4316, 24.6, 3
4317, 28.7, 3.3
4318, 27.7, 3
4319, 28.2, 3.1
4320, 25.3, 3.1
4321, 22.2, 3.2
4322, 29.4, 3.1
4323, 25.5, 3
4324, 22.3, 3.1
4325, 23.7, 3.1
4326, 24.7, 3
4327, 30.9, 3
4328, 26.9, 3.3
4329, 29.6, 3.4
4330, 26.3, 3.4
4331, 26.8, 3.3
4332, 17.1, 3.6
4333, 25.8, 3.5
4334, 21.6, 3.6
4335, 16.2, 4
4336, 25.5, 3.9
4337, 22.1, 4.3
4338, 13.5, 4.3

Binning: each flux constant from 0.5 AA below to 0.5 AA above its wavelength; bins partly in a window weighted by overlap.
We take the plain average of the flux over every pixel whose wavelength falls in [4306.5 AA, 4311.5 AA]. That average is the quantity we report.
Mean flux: 25.2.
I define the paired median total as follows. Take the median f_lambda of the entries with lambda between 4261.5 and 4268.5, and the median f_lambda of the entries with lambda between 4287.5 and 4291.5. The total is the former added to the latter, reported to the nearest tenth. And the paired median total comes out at 47.0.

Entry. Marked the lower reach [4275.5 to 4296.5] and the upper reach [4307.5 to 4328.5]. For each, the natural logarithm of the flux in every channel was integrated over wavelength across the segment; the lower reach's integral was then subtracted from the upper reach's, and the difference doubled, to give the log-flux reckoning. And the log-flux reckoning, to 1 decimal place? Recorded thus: 1.2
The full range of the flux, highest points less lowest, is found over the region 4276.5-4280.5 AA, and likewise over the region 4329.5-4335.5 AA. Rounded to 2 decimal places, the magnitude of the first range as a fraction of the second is 0.45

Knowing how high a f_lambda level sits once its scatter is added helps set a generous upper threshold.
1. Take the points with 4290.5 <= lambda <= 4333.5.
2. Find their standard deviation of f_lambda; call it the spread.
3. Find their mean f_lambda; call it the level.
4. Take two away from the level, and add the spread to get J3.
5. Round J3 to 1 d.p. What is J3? 26.1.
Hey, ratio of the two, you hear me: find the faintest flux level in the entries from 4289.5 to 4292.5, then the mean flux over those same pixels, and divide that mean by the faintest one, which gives 1.14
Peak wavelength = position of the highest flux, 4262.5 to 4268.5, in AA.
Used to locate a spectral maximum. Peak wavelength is 4268 AA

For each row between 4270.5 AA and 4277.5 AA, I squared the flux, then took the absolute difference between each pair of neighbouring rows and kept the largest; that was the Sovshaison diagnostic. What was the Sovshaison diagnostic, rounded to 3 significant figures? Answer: 285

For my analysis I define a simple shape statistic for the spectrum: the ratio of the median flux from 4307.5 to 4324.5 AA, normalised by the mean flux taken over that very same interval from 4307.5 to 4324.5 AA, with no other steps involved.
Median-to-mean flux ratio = 0.99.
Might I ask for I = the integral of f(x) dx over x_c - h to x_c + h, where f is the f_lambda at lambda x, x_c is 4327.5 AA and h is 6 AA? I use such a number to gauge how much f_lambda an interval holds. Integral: 309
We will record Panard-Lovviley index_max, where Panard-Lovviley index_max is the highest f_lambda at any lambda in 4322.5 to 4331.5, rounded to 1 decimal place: 30.9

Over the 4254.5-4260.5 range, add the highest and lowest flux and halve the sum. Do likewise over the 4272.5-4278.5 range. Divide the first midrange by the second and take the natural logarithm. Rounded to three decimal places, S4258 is -0.053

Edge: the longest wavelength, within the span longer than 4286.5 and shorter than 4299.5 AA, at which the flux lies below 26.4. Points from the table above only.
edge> 4299 AA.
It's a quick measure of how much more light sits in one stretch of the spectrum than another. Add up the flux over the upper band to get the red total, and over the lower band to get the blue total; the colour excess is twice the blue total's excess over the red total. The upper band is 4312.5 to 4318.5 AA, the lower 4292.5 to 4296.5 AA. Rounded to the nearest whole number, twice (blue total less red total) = -101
